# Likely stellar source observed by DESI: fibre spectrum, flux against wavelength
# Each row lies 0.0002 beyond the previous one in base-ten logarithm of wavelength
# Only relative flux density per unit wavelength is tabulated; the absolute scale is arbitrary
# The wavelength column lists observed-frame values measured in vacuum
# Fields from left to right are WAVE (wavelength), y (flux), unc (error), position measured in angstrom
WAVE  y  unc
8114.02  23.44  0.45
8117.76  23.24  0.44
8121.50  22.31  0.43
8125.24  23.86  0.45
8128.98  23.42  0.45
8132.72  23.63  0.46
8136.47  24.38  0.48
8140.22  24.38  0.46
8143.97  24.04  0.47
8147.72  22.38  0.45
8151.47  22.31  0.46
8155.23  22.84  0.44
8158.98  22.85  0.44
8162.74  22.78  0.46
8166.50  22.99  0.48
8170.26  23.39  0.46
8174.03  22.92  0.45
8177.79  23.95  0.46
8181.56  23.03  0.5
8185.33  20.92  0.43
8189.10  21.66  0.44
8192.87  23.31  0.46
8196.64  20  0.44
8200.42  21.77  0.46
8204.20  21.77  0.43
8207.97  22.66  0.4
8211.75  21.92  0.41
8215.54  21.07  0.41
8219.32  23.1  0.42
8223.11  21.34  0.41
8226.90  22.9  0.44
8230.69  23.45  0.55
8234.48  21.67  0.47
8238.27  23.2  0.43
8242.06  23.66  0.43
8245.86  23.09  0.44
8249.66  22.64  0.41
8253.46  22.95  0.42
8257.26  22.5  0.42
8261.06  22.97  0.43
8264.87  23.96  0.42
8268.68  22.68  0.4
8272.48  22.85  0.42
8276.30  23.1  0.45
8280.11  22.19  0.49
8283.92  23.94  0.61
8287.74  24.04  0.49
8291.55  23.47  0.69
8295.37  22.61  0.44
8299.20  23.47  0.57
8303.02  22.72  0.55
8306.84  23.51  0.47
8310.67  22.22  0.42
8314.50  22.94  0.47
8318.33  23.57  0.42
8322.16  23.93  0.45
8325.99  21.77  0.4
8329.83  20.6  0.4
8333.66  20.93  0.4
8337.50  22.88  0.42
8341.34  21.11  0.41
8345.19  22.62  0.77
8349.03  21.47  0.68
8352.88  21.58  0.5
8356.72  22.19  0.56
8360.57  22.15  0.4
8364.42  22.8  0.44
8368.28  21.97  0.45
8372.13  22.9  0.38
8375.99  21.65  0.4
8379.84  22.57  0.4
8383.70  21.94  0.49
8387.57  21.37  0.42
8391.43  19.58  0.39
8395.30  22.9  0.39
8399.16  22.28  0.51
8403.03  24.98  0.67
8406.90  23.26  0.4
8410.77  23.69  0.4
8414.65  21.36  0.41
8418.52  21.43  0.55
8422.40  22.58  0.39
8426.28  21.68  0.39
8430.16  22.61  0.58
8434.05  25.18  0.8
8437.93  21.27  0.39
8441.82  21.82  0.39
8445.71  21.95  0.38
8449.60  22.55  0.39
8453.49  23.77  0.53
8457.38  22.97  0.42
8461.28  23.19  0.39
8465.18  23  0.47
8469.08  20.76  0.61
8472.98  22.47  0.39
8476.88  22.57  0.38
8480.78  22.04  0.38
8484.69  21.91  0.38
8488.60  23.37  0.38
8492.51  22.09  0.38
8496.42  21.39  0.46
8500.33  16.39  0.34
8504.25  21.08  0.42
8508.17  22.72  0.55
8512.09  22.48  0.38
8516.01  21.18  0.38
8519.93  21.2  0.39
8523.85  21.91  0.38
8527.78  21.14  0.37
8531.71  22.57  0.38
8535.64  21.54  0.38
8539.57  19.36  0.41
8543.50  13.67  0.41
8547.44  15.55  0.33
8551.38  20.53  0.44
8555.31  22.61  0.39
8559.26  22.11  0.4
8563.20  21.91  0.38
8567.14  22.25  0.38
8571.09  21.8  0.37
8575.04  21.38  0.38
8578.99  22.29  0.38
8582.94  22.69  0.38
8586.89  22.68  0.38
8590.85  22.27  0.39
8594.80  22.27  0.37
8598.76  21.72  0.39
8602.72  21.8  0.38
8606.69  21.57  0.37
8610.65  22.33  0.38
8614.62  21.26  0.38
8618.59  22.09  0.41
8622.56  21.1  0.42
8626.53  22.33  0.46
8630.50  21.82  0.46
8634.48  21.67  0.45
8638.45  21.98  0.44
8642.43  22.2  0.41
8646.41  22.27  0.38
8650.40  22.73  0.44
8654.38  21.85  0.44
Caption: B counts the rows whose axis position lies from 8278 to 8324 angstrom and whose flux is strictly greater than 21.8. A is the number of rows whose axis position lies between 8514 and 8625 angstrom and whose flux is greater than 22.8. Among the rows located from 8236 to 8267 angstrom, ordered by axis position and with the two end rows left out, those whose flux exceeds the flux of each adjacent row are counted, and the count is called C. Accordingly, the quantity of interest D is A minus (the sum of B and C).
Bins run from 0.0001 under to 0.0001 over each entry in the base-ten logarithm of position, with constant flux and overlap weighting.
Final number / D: -14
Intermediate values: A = 0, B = 12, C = 2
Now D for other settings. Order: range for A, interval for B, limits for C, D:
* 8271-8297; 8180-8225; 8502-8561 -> -4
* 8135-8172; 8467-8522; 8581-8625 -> -4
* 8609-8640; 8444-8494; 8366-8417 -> -17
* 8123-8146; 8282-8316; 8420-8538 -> -11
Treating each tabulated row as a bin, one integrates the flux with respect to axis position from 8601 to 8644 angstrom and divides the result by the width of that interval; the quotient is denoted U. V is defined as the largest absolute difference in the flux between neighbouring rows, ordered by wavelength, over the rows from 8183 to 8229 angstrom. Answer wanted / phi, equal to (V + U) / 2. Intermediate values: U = 21.8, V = 3.3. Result 12.6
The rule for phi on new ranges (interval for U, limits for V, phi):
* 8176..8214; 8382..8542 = 13.5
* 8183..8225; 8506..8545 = 13.7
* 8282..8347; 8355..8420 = 13.0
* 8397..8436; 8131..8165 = 12.3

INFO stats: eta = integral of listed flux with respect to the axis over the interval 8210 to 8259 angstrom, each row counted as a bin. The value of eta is 1106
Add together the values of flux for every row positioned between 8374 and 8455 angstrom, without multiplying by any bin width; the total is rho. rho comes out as 470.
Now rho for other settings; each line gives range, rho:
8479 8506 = 148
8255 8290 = 208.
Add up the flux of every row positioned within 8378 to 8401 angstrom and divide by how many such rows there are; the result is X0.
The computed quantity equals 21.8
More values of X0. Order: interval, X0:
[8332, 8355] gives 21.8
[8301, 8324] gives 23.1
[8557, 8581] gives 22.0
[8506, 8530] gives 21.8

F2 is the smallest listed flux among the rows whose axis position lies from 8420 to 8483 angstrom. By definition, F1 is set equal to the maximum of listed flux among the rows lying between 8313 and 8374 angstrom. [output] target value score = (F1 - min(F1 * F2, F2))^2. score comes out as 10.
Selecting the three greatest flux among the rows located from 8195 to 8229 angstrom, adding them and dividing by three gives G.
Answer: 22.9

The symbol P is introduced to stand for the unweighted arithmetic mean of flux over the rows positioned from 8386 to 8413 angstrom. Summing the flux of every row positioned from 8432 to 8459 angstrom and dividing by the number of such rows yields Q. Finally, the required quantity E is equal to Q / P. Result 1.01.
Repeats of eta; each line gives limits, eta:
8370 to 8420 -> 1116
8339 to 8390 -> 1122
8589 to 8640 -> 1115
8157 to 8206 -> 1098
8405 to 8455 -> 1127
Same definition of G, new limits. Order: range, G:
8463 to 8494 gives 23.0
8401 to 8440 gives 24.6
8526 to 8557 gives 22.2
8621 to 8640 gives 22.0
